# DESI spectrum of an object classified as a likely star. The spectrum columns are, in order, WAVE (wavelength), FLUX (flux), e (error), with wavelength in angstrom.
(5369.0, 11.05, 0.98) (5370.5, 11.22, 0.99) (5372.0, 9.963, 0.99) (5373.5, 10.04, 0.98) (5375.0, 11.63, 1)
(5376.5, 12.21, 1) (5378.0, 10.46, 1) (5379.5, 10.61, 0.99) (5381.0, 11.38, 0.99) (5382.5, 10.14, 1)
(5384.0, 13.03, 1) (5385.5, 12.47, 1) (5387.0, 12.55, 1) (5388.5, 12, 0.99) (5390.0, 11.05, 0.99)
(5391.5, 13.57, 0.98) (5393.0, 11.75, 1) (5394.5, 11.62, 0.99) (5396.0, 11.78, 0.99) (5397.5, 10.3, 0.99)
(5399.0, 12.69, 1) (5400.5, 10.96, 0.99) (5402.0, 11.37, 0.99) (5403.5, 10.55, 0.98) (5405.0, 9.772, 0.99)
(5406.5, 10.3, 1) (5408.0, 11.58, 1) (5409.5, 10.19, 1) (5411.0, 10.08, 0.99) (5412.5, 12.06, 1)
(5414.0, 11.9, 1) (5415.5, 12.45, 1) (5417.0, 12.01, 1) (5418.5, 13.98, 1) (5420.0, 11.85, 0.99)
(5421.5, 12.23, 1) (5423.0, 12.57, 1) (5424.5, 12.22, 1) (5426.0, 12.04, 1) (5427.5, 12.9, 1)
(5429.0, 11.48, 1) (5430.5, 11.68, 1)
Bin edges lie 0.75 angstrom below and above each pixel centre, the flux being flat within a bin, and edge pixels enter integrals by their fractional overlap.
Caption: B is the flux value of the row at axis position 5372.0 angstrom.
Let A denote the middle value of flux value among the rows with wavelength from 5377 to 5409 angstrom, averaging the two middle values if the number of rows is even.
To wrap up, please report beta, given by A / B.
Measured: 1.14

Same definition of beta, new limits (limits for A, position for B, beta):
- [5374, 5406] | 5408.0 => 1.00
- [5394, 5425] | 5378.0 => 1.13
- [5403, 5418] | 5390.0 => 1.00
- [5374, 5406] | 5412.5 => 0.96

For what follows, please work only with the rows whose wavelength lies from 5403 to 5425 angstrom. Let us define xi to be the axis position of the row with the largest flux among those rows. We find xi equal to 5418.5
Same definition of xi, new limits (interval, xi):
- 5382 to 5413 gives 5391.5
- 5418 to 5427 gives 5418.5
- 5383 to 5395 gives 5391.5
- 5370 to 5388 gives 5384.0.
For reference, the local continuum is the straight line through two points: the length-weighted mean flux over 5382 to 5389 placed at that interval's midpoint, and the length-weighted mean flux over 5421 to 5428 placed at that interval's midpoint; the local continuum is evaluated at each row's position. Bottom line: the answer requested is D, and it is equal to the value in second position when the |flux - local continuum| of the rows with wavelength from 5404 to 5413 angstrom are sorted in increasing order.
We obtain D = 0.68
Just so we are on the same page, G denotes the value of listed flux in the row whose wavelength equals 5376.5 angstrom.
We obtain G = 12.21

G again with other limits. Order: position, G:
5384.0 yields 13.03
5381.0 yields 11.38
